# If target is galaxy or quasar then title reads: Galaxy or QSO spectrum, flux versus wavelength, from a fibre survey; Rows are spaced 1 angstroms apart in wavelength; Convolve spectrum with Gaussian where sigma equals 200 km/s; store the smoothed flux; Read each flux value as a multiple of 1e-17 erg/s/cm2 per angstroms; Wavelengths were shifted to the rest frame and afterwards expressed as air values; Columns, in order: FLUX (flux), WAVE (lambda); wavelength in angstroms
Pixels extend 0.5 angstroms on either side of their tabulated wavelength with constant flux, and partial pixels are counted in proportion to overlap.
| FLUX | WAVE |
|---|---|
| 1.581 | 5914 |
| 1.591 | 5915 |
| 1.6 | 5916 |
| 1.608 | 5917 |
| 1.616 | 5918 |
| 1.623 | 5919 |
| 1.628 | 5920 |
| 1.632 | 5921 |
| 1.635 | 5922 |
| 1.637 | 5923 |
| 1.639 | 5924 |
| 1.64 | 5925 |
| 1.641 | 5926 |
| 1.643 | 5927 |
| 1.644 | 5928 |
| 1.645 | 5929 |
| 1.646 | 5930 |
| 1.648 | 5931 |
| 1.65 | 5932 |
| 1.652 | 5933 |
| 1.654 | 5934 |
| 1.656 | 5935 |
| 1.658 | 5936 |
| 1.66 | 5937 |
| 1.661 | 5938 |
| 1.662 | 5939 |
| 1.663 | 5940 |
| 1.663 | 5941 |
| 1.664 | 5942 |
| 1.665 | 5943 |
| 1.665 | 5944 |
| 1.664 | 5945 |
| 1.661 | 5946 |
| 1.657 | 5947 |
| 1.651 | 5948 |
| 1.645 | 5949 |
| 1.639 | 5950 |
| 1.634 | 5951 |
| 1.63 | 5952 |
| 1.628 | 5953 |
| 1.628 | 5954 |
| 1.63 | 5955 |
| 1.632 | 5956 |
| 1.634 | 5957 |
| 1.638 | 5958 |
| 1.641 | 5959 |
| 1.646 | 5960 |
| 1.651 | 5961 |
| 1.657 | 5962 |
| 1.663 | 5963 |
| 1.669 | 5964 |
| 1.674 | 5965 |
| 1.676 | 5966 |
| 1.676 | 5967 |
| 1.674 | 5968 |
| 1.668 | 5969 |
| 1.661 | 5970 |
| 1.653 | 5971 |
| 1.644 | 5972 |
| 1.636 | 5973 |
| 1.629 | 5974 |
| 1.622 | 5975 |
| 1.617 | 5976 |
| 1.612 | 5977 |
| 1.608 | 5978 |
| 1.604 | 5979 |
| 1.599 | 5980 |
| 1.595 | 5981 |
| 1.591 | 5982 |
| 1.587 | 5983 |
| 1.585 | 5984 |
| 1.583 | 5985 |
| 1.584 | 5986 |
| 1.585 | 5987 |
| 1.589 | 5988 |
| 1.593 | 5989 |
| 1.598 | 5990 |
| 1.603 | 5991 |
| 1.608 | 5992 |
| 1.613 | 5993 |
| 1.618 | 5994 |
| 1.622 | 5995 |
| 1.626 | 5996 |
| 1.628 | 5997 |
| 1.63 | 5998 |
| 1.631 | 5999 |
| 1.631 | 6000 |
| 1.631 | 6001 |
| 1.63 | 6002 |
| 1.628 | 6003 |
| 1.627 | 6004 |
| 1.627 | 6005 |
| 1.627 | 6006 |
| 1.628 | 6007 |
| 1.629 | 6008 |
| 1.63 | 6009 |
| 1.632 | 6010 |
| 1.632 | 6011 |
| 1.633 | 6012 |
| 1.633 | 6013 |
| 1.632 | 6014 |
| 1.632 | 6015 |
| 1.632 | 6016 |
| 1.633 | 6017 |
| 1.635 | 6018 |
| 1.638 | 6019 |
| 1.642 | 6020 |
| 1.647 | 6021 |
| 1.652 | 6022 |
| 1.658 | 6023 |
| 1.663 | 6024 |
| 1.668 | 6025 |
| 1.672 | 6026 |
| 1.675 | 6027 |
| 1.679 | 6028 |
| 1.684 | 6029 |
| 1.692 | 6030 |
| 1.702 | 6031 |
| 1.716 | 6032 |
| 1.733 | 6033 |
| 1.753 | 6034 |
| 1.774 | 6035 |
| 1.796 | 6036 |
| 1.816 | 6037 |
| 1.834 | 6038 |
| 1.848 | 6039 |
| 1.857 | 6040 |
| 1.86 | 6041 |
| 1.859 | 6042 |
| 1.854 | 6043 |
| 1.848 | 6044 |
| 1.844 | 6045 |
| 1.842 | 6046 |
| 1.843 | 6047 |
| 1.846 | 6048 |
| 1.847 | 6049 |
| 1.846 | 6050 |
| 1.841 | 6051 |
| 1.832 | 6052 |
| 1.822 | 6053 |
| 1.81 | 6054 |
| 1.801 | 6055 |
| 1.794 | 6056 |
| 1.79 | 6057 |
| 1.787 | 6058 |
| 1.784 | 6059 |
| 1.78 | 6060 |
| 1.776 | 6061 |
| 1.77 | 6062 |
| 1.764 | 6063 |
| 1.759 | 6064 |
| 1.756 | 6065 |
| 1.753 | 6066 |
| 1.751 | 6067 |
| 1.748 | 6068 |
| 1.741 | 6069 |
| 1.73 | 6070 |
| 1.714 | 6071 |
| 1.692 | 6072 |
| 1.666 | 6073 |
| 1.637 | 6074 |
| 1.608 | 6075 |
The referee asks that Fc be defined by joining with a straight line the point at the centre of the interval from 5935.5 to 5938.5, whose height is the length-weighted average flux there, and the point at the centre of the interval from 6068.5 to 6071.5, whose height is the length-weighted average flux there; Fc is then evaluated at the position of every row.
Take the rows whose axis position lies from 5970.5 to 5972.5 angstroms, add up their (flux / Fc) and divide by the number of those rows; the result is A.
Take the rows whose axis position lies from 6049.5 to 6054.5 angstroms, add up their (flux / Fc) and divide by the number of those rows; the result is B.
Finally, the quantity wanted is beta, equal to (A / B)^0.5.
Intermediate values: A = 0.983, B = 1.06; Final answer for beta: 0.96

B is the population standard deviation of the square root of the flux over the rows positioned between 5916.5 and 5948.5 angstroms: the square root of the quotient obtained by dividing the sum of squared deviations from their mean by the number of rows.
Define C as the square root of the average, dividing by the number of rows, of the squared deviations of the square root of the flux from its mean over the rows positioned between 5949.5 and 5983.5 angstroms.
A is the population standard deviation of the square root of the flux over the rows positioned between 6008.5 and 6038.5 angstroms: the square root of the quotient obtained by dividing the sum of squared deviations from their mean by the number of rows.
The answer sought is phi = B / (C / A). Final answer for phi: 0.013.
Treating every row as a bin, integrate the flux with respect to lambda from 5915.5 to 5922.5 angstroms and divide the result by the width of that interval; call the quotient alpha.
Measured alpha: 1.62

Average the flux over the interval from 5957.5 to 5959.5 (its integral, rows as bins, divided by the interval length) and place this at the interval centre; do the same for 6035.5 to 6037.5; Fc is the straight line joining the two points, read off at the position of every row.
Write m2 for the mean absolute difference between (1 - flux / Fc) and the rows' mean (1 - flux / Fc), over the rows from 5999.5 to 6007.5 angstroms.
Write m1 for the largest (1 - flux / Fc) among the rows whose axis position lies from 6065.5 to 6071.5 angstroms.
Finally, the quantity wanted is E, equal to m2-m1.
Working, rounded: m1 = 0.088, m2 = 0.0031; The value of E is -0.09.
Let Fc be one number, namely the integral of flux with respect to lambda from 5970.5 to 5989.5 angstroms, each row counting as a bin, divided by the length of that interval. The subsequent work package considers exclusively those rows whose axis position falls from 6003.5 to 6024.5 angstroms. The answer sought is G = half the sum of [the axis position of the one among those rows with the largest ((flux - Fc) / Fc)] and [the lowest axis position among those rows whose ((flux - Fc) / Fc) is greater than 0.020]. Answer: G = 6022.0 angstroms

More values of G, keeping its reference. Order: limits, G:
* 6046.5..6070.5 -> 6048.0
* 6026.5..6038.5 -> 6032.5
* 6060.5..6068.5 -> 6061.0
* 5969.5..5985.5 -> 5970.0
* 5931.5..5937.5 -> 5934.5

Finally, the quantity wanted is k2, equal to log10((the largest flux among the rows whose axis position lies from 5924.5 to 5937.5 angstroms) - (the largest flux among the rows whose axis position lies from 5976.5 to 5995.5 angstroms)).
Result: -1.4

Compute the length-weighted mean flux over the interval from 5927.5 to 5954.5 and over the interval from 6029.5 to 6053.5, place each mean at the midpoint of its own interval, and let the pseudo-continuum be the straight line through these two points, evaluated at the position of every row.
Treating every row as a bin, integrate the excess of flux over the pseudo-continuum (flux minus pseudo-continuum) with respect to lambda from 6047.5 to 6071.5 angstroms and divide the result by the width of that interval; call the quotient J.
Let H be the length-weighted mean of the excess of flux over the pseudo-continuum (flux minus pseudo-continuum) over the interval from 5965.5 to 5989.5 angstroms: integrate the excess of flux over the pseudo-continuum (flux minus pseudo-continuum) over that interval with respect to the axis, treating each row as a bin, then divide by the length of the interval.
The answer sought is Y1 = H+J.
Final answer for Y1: -0.147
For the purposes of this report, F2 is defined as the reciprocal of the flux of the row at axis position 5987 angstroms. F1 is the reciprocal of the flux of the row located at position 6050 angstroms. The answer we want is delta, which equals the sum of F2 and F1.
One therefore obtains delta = 1.17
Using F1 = 0.542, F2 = 0.631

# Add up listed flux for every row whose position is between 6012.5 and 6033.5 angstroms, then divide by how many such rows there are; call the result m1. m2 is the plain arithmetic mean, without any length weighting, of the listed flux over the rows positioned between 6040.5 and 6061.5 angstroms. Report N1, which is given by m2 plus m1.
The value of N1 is 3.49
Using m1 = 1.663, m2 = 1.82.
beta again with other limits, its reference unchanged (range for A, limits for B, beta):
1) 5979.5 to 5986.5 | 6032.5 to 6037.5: 0.95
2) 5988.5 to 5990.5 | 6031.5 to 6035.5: 0.96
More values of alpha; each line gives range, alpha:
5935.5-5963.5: 1.65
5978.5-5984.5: 1.59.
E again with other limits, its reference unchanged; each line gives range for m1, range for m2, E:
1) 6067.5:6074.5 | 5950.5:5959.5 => -0.13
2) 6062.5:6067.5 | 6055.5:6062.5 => -0.06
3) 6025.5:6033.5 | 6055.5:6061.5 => -0.06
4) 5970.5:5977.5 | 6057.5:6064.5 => -0.03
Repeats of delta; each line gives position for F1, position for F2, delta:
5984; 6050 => 1.17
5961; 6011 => 1.22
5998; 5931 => 1.22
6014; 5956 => 1.23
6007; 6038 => 1.16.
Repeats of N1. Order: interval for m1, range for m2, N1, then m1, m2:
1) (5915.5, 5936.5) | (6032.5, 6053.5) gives 3.47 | 1.638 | 1.83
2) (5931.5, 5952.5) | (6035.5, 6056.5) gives 3.49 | 1.655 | 1.84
